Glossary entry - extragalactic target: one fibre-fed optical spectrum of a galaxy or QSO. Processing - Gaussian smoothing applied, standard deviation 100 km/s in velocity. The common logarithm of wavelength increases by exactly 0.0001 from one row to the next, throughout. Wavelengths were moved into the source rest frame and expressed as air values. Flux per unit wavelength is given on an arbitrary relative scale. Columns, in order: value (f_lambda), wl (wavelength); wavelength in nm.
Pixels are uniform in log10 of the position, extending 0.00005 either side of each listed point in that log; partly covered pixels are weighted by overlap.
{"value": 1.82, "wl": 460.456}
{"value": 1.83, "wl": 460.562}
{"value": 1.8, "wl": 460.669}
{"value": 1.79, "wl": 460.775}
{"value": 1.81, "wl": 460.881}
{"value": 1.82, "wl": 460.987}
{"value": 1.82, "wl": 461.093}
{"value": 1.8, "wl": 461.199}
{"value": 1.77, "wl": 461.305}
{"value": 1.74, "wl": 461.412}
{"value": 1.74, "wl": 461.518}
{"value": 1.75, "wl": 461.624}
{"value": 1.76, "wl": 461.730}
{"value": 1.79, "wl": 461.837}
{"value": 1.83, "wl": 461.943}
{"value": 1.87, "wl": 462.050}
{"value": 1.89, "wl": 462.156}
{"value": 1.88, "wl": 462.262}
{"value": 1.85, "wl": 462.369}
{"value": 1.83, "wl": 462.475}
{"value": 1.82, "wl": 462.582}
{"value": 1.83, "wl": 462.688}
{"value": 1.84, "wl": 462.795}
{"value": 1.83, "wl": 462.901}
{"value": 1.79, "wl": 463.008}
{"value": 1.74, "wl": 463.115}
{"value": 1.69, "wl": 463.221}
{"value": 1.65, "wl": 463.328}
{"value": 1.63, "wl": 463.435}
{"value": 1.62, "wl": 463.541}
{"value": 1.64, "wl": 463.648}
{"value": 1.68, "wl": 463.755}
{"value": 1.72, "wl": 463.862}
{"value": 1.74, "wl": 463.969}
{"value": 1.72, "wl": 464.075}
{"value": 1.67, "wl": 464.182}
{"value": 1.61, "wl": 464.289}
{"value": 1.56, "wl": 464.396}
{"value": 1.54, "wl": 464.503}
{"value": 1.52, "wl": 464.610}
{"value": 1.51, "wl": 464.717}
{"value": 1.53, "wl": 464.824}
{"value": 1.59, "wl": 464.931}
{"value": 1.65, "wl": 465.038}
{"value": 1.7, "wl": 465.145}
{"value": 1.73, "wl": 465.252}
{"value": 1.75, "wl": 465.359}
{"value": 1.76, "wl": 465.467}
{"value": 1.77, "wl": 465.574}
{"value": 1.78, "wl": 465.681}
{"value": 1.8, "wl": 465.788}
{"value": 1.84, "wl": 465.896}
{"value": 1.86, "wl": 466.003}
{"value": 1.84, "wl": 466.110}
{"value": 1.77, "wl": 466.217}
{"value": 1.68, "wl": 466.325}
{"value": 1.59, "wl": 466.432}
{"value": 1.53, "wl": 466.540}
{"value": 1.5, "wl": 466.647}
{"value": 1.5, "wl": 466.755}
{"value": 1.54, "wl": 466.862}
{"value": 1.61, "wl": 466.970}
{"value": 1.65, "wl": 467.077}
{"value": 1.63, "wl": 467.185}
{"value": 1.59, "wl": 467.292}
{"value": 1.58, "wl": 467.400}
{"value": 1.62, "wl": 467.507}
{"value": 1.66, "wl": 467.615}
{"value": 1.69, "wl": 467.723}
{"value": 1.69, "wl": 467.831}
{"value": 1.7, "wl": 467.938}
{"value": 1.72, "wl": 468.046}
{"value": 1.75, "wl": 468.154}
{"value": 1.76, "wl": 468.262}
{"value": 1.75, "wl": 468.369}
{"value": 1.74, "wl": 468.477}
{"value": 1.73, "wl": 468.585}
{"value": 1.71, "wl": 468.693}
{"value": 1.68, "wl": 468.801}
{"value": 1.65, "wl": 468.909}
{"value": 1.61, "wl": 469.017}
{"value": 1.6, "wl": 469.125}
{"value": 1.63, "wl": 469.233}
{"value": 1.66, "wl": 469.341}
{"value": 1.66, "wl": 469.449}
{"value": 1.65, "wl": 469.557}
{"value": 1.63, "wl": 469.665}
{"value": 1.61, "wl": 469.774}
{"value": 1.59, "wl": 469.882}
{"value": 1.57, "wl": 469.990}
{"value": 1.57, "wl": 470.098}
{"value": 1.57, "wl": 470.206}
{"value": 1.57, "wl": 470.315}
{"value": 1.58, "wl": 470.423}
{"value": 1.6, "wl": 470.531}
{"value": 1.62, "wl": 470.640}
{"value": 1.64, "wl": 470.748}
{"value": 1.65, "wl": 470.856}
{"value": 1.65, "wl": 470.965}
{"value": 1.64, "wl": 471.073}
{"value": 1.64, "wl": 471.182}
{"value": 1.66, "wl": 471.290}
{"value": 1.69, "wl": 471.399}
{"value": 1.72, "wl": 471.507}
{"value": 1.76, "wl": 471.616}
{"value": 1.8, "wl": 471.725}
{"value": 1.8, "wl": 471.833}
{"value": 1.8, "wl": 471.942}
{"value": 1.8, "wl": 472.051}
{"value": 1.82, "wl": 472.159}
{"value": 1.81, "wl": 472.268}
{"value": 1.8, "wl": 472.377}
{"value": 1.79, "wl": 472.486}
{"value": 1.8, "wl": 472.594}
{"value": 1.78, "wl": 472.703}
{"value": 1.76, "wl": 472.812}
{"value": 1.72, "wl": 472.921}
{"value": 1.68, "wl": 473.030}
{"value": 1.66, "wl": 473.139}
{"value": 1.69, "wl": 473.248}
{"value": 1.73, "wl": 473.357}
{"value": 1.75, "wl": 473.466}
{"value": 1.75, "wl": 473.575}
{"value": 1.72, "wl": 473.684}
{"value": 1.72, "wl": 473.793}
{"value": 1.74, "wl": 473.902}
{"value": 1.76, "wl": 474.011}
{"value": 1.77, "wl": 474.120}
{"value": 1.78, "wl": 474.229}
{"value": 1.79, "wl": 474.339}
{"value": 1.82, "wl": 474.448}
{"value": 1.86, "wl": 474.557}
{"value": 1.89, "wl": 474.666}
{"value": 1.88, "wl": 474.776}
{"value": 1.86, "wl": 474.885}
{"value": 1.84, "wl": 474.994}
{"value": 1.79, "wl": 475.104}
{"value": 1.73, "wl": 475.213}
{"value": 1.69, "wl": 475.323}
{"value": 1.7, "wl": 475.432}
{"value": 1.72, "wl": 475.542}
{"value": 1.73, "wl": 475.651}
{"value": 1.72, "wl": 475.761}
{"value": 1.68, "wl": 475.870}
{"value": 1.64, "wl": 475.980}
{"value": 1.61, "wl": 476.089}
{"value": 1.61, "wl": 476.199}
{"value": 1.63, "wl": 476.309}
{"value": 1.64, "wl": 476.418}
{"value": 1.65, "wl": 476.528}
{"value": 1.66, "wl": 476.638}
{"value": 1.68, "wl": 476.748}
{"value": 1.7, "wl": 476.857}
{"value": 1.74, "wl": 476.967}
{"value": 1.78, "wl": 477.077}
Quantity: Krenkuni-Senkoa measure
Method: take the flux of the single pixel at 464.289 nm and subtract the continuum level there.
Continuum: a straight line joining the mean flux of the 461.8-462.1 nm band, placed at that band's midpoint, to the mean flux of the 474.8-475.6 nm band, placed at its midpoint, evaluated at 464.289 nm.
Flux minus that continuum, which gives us -0.21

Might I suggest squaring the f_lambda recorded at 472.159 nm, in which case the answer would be 3.31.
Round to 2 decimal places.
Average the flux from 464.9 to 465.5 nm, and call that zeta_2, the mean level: 1.70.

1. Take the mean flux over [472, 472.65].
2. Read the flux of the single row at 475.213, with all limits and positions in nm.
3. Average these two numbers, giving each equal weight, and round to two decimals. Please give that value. 1.77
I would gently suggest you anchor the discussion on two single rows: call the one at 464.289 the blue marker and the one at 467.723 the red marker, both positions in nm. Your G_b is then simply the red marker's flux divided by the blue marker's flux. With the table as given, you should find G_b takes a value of 1.05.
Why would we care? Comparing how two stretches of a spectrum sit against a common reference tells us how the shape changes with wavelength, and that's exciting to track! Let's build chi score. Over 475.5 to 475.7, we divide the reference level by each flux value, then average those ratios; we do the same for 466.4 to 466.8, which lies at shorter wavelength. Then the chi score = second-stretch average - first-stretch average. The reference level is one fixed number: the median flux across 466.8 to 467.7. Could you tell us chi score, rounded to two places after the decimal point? 0.12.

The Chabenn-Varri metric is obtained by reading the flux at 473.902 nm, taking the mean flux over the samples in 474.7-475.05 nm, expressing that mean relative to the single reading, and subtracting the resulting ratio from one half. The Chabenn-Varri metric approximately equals -0.57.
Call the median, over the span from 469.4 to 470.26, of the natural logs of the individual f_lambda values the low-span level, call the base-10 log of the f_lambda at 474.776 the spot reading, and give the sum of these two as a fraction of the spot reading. 2.7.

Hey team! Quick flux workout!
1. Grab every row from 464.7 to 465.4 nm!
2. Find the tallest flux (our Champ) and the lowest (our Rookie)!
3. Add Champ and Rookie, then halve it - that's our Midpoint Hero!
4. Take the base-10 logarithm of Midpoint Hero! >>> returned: 0.212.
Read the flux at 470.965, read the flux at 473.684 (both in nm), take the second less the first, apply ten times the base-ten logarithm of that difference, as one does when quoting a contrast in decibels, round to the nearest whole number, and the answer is -12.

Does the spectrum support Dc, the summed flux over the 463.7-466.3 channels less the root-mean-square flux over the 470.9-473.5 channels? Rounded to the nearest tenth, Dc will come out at 38.9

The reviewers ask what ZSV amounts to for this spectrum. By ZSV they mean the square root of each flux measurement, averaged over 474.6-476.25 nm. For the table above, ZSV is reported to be 1.32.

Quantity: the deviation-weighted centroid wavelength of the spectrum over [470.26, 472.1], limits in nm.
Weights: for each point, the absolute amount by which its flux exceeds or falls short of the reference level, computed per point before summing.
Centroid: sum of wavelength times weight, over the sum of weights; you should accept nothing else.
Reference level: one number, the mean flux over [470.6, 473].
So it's 470.98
